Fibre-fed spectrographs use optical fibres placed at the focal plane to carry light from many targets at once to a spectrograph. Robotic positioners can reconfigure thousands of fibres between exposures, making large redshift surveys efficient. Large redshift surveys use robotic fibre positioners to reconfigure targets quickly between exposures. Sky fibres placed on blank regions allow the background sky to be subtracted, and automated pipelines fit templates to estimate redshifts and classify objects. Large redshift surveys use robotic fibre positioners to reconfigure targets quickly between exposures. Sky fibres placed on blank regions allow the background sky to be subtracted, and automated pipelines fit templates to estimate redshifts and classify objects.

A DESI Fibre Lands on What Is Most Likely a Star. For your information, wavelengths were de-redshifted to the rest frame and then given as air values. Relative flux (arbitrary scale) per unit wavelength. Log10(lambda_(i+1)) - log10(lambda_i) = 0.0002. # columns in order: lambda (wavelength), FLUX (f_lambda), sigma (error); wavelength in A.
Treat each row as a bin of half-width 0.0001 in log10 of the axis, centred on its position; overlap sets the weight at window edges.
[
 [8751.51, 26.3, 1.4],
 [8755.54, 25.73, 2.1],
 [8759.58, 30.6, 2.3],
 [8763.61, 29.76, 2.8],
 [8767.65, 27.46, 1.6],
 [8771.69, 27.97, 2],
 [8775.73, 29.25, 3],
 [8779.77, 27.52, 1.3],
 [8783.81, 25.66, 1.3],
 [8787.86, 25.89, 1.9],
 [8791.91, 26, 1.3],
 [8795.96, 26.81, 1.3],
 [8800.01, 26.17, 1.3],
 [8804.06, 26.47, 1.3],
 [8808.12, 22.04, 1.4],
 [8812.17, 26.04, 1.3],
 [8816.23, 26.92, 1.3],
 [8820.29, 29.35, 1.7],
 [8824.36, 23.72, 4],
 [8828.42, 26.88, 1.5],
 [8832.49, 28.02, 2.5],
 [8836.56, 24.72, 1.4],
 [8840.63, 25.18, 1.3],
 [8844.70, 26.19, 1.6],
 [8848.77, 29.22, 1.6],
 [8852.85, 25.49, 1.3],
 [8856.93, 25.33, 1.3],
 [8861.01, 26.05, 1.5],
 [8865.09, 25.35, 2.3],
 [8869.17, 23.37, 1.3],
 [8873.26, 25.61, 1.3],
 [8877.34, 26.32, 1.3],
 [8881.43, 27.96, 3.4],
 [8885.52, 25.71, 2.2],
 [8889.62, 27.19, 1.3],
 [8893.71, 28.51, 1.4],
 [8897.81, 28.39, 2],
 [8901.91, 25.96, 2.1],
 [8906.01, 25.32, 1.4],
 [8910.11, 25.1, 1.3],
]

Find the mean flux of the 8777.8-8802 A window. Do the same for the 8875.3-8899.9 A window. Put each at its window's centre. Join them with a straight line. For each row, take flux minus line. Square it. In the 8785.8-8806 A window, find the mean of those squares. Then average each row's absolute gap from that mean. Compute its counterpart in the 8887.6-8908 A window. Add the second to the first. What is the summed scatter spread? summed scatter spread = 1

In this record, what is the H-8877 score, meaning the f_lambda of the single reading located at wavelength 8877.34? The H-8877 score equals 26.32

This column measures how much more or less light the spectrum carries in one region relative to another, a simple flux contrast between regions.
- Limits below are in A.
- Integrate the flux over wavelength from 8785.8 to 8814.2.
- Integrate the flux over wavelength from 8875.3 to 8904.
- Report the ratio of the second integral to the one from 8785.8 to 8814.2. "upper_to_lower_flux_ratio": 1.07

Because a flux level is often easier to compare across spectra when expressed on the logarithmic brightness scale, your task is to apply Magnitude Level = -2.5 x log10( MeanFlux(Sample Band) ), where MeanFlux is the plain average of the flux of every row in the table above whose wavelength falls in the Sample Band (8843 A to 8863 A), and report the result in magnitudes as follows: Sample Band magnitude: -3.56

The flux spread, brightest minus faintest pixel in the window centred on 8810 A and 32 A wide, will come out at 7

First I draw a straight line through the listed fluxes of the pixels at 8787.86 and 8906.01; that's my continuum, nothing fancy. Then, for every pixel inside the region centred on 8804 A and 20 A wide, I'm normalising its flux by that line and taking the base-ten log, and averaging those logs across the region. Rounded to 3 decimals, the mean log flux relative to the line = -0.006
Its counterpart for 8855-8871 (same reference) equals -0.009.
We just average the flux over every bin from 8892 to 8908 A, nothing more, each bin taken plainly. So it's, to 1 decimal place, 27.0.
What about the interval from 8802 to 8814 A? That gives 24.8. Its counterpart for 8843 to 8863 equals 26.5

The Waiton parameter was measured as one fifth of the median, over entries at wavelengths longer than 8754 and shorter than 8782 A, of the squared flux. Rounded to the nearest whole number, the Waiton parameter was 156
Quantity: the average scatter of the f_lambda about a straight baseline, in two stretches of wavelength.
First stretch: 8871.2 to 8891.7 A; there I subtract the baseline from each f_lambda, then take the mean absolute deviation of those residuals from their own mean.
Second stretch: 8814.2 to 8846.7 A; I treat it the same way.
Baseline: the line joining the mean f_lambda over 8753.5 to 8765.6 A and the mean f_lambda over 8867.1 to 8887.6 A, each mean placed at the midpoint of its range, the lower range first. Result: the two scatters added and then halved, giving 1.1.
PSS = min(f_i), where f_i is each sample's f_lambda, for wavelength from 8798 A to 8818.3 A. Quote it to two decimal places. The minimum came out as 22.04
